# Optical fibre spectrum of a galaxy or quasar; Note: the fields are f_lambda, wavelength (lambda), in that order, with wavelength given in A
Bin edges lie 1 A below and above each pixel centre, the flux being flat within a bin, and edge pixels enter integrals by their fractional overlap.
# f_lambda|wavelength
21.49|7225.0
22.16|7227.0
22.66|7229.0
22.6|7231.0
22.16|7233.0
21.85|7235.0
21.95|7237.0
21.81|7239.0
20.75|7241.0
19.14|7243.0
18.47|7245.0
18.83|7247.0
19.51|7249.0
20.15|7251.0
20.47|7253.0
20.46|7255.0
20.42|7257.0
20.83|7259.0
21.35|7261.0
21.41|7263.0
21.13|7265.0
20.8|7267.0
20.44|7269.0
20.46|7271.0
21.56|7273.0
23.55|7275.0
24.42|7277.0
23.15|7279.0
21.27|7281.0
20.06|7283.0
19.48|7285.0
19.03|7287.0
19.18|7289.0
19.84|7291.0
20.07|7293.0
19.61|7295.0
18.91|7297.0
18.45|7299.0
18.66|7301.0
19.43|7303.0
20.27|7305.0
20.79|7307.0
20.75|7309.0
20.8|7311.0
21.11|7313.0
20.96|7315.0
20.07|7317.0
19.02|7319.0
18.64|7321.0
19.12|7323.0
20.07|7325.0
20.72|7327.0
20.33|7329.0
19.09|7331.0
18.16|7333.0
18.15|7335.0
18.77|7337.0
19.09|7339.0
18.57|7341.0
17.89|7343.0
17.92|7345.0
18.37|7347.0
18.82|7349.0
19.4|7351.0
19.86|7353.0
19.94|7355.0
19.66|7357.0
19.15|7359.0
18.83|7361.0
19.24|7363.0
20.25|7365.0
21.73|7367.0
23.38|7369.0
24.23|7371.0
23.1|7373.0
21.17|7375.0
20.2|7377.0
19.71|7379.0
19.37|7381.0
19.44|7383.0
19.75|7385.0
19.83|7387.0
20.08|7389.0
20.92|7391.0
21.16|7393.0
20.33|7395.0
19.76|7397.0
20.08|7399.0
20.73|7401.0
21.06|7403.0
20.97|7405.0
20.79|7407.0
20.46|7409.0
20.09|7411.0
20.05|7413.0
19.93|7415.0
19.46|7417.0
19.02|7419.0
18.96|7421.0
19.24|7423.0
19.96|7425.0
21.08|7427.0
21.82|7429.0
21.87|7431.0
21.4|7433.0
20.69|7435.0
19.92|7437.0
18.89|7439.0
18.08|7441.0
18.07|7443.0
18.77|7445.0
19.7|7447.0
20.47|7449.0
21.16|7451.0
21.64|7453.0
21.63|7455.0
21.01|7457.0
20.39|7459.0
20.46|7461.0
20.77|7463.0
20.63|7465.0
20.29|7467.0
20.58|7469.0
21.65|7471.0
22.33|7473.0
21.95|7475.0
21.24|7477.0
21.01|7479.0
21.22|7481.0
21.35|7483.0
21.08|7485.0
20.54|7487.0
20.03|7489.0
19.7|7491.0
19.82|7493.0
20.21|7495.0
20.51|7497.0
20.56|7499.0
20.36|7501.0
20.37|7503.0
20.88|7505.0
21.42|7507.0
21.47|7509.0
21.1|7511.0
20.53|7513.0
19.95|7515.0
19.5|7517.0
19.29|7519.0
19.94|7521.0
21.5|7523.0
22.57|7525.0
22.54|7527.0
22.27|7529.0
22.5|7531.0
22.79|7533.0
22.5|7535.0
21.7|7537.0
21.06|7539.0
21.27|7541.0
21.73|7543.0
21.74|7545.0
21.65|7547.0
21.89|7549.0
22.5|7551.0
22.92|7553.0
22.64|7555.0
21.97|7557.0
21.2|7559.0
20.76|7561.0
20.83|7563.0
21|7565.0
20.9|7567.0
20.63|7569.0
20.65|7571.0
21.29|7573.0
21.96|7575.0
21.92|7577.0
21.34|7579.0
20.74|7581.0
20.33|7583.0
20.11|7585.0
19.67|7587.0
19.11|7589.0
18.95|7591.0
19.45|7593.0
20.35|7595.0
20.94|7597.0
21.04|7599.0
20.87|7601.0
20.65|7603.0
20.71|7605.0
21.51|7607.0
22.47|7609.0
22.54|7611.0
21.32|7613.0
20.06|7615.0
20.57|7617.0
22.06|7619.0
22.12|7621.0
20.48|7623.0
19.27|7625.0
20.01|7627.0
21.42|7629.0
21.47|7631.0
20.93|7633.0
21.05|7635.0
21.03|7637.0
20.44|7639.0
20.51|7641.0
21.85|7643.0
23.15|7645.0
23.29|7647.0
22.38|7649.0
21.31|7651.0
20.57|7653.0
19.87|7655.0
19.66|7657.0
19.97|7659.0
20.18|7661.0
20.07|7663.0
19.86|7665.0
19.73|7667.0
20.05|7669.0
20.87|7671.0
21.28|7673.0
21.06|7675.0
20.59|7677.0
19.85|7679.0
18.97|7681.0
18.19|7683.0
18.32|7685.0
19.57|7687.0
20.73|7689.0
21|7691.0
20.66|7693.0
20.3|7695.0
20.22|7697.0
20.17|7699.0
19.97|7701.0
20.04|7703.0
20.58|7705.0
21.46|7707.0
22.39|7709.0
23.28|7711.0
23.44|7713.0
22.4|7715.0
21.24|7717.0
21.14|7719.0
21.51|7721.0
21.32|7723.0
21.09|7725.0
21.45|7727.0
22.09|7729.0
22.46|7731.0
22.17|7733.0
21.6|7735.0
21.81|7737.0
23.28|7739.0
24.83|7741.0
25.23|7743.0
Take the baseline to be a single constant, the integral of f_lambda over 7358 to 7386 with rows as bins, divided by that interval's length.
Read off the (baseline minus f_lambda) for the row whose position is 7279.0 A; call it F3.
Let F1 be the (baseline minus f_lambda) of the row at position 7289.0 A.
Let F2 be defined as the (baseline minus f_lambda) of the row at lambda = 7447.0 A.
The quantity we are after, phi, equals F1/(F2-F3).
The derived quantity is 0.4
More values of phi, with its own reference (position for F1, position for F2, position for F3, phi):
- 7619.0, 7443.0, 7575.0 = -0.4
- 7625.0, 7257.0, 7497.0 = 15.7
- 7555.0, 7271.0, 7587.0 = 2.5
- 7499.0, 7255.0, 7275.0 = 0.0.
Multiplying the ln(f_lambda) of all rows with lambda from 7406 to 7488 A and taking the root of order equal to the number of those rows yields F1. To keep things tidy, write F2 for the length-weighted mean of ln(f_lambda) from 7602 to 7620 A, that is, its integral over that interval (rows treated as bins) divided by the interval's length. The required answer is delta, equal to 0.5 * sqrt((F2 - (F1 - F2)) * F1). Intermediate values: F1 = 3.02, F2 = 3.06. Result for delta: 1.53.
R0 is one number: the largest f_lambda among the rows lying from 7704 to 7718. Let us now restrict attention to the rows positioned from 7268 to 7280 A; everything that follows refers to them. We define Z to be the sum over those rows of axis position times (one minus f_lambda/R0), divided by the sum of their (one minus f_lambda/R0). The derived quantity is 7270.1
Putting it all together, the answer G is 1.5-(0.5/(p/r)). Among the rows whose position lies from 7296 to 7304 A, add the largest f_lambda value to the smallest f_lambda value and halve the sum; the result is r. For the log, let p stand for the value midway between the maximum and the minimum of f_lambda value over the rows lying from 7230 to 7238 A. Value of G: 1.07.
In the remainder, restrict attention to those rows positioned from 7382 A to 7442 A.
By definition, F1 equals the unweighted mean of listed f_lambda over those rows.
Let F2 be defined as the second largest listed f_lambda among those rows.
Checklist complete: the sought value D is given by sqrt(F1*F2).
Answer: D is 21.0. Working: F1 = 20.2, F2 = 21.82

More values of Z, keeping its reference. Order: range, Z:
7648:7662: 7656.0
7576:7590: 7584.2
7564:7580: 7571.3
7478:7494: 7486.9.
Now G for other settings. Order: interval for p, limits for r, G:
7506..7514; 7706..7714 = 0.97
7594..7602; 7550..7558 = 0.96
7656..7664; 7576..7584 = 0.97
